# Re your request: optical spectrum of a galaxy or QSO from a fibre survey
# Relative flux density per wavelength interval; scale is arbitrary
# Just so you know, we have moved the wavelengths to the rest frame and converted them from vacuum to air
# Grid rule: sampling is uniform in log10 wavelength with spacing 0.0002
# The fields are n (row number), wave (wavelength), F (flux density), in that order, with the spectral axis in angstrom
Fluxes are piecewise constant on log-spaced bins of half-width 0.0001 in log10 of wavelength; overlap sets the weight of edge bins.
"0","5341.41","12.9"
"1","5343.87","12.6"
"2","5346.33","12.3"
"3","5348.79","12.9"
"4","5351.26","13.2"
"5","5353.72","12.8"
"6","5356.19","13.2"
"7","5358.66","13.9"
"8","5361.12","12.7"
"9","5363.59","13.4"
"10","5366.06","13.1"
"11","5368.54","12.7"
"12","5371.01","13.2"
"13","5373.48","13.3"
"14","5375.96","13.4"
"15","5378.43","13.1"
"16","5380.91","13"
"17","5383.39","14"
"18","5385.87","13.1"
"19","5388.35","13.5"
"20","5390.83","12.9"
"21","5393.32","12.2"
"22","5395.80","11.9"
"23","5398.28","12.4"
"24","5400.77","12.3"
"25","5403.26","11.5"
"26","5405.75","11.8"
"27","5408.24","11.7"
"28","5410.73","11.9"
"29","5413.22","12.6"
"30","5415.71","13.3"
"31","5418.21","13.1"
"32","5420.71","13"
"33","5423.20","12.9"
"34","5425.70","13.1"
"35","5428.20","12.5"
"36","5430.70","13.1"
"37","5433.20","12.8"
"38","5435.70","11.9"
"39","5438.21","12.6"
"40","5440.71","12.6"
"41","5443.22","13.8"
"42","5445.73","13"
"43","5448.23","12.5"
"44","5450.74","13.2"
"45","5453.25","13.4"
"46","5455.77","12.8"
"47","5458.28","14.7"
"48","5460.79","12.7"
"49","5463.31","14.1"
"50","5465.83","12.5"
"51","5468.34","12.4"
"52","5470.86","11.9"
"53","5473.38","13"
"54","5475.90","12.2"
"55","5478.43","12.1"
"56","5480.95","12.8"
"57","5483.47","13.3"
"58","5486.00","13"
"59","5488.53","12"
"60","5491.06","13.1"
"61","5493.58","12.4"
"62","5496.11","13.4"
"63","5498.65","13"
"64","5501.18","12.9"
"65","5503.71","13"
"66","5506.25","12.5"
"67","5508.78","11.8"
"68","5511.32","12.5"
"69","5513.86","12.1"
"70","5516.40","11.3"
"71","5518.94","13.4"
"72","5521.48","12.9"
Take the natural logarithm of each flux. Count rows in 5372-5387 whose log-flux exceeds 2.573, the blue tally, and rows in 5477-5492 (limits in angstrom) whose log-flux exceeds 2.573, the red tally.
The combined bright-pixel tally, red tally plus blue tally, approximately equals 4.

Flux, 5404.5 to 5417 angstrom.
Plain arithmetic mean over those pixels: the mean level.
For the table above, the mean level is 12.3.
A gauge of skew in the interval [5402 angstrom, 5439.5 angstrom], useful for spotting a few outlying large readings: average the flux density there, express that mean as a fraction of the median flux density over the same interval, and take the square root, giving 1.00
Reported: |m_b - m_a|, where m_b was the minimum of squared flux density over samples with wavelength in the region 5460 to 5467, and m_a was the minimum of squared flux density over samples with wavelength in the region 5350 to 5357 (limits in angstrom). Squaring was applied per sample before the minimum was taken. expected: 7.6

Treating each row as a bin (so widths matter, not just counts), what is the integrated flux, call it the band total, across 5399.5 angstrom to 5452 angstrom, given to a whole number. 663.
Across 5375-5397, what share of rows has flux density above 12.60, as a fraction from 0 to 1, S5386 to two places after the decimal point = 0.78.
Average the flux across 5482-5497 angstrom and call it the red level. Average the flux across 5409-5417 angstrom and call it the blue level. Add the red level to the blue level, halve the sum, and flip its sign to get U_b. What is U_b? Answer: -12.7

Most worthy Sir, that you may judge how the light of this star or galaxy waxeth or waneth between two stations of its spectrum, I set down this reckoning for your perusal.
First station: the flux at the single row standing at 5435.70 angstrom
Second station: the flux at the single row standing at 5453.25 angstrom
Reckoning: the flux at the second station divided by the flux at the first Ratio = 1.13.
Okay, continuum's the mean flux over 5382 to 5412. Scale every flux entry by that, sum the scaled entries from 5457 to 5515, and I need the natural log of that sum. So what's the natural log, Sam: 3.16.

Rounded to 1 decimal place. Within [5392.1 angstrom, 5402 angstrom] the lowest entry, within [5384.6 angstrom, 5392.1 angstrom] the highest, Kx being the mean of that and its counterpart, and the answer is 12.7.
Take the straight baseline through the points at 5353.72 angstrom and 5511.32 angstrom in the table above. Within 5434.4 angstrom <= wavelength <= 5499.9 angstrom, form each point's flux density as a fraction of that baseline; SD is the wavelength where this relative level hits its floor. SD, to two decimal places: 5435.70 angstrom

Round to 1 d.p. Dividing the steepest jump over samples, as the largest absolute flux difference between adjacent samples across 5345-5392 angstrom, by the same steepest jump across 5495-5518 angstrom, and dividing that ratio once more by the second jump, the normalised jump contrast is 1.9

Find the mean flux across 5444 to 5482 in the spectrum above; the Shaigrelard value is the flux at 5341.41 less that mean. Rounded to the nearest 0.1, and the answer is 0.0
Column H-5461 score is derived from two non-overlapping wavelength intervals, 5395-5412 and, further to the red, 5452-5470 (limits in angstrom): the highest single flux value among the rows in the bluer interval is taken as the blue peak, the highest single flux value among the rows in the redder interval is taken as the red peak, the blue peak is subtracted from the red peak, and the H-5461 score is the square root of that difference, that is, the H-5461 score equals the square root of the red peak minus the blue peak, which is 1.5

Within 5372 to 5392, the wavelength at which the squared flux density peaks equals 5383.39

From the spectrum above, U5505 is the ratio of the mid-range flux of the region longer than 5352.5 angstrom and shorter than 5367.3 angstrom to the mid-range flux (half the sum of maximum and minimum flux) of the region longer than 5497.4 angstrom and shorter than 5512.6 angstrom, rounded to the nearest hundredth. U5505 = 1.07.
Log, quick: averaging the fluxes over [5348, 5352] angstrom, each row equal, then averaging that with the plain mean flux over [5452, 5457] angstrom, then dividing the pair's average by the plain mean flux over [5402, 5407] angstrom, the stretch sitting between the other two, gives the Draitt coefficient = 1.12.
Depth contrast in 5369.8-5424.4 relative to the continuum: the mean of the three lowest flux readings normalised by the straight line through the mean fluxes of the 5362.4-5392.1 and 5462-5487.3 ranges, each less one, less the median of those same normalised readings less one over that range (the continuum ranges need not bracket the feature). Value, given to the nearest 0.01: -0.10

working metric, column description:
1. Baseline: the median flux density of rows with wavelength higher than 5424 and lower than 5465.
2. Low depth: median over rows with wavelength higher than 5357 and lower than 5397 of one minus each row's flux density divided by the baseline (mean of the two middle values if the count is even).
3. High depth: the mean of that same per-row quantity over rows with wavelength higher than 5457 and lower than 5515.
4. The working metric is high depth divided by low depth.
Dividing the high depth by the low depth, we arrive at -0.7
